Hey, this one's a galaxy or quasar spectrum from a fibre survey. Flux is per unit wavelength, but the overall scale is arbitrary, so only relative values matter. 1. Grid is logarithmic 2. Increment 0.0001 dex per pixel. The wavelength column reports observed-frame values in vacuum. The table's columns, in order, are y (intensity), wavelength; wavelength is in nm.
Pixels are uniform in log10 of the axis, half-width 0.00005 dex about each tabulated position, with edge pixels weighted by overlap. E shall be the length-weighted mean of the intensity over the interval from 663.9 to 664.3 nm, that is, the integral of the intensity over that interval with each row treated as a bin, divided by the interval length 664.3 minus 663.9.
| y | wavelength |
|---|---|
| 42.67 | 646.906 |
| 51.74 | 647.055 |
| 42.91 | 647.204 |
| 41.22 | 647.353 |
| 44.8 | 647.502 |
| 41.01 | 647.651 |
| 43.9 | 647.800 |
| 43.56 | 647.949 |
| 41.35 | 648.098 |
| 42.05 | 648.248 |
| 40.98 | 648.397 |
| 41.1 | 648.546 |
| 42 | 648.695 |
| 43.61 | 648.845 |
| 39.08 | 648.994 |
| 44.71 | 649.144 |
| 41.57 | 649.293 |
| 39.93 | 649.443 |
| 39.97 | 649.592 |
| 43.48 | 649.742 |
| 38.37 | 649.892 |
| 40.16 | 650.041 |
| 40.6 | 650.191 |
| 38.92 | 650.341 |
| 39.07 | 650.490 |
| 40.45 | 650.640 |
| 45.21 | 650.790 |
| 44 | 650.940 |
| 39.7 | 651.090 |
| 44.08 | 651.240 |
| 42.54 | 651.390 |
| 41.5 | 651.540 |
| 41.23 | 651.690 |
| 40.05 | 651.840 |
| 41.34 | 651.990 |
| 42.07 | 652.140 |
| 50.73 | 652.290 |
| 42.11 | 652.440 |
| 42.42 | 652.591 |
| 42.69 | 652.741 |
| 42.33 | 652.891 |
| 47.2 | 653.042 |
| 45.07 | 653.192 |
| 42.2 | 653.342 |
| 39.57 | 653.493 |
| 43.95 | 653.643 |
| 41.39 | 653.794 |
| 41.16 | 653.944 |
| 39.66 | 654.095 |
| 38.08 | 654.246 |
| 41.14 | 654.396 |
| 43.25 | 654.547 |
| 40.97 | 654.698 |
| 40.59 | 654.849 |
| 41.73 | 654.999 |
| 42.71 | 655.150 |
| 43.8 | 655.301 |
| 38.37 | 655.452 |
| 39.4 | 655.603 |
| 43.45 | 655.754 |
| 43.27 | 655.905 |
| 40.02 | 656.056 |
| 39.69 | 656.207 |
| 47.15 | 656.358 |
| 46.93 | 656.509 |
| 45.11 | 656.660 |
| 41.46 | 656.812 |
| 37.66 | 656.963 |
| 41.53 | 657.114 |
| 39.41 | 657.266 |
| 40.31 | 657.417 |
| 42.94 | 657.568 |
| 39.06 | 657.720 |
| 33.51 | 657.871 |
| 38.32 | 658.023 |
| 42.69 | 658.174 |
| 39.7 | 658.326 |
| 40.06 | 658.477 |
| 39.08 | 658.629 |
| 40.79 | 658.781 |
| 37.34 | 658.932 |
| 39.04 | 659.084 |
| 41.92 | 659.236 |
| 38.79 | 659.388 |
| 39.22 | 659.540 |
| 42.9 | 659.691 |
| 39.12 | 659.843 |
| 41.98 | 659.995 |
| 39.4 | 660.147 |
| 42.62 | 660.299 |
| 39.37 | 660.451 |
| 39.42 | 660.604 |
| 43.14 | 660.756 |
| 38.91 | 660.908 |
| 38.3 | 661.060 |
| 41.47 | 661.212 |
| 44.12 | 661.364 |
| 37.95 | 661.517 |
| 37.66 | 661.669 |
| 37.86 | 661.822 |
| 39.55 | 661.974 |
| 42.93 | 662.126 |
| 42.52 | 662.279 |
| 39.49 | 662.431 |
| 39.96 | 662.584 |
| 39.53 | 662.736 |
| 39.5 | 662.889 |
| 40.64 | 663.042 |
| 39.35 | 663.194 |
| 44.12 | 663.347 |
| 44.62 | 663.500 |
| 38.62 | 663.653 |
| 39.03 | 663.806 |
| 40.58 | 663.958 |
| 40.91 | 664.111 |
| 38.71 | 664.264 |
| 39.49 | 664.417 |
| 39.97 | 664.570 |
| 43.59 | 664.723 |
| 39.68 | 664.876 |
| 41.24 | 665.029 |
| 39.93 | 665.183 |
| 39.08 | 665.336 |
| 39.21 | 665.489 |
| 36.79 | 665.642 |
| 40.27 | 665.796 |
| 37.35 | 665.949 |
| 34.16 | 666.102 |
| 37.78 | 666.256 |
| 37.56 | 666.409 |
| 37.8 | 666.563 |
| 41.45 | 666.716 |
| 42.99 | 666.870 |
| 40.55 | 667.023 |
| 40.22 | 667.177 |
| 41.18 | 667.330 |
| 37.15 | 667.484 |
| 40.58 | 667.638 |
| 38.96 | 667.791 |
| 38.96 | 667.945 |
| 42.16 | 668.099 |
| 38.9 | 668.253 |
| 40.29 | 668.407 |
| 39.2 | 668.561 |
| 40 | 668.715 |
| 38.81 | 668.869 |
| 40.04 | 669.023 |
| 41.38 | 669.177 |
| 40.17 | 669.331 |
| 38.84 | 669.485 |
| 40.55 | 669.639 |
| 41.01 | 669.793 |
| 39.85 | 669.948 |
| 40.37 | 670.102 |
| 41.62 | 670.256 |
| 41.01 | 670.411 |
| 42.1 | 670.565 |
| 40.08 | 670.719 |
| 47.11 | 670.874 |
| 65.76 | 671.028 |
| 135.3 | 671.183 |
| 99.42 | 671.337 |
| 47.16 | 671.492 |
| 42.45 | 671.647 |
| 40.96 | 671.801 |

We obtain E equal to 40.2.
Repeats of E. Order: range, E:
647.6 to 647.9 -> 42.7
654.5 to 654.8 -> 41.8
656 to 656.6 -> 43.6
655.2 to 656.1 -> 41.5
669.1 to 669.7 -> 40.3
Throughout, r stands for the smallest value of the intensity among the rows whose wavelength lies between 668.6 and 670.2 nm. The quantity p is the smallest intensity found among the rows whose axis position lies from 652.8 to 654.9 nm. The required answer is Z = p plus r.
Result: 76.9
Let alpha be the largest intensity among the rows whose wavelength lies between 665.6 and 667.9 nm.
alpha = 42.99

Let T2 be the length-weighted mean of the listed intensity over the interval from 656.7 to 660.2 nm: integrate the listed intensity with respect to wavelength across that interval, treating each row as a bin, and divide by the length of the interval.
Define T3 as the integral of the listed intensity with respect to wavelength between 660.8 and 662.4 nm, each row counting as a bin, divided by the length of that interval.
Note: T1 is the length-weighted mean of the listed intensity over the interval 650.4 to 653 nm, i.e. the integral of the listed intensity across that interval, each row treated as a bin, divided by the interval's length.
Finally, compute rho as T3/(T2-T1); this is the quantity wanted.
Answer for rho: -16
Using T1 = 42.5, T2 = 39.9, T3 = 40.2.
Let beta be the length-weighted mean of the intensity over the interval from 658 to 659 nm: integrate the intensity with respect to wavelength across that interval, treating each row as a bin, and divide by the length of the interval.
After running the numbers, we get 39.8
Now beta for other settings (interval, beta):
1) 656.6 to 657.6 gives 41.1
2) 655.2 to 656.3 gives 41.3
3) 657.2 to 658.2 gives 39.3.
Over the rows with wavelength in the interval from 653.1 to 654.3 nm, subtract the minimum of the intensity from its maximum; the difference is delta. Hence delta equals 7.0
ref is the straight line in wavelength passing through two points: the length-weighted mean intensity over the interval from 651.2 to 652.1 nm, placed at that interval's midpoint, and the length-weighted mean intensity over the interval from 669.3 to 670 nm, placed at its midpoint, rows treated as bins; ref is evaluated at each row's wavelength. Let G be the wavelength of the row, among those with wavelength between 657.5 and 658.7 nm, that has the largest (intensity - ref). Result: 657.568 nm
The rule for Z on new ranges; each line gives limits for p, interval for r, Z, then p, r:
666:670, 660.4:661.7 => 71.8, 34.16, 37.66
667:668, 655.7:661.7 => 70.7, 37.15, 33.51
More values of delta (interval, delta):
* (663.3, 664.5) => 6.0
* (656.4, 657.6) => 9.3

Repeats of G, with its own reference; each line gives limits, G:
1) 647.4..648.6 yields 647.502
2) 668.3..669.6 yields 669.177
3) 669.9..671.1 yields 671.028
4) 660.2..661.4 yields 661.364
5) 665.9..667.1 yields 666.870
